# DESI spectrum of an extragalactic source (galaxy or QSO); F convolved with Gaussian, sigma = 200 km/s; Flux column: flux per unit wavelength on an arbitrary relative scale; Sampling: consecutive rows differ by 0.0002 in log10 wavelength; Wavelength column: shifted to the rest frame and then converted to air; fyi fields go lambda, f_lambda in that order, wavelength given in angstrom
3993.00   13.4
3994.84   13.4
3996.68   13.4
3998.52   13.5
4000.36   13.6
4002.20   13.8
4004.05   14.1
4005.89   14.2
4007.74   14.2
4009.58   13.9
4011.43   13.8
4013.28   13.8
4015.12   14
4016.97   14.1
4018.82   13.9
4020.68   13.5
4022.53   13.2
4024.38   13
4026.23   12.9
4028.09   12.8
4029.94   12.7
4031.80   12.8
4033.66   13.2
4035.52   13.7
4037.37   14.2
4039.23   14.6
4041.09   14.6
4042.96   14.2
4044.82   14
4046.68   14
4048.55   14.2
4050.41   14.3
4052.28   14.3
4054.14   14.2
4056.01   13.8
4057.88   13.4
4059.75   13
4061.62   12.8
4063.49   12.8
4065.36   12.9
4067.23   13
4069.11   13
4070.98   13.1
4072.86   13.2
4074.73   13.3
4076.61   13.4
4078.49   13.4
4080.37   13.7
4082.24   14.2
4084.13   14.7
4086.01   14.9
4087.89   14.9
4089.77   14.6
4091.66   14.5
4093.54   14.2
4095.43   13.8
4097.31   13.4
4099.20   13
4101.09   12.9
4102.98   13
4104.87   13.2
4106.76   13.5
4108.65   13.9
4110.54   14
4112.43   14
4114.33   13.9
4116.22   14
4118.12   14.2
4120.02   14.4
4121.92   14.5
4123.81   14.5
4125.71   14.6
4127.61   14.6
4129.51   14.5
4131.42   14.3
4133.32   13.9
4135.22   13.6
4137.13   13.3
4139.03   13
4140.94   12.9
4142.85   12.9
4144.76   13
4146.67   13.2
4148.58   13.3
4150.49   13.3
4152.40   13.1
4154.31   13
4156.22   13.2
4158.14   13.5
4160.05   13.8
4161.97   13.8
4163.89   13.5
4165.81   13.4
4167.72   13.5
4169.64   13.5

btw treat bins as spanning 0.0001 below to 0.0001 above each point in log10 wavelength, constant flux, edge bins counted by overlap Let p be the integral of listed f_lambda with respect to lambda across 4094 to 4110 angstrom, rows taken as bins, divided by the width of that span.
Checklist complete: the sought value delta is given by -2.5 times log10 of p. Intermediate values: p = 13.38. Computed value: -2.82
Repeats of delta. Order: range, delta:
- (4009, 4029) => -2.83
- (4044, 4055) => -2.88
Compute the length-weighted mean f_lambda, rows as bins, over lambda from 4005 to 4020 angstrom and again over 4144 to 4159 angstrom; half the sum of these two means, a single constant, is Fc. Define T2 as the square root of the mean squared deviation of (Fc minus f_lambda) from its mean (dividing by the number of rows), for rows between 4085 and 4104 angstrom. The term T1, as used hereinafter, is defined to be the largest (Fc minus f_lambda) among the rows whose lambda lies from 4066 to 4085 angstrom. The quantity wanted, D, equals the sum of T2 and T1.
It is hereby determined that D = 1.35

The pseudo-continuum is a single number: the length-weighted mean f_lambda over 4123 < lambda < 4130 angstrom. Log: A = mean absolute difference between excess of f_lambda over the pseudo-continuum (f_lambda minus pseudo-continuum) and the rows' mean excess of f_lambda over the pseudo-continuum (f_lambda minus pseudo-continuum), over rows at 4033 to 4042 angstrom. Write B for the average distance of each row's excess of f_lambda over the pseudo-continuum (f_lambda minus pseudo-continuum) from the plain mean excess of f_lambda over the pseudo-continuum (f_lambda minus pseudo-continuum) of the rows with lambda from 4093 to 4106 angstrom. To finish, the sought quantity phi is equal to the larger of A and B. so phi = 0.49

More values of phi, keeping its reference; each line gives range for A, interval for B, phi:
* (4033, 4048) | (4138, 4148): 0.34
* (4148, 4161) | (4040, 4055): 0.19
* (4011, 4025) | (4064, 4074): 0.32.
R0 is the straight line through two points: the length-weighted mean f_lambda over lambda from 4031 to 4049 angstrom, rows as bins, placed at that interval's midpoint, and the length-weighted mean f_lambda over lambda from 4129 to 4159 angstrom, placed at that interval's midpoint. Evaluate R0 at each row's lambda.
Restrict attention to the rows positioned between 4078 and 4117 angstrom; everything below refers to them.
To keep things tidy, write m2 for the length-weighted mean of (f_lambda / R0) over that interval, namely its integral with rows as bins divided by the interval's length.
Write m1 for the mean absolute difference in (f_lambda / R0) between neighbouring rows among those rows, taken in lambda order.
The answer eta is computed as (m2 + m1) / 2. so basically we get 0.519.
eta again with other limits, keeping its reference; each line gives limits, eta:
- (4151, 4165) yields 0.513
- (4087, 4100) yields 0.527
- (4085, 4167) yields 0.517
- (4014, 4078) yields 0.493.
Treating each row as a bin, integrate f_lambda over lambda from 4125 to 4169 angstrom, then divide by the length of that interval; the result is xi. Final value 13.52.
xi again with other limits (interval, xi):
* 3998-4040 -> 13.63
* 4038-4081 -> 13.62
